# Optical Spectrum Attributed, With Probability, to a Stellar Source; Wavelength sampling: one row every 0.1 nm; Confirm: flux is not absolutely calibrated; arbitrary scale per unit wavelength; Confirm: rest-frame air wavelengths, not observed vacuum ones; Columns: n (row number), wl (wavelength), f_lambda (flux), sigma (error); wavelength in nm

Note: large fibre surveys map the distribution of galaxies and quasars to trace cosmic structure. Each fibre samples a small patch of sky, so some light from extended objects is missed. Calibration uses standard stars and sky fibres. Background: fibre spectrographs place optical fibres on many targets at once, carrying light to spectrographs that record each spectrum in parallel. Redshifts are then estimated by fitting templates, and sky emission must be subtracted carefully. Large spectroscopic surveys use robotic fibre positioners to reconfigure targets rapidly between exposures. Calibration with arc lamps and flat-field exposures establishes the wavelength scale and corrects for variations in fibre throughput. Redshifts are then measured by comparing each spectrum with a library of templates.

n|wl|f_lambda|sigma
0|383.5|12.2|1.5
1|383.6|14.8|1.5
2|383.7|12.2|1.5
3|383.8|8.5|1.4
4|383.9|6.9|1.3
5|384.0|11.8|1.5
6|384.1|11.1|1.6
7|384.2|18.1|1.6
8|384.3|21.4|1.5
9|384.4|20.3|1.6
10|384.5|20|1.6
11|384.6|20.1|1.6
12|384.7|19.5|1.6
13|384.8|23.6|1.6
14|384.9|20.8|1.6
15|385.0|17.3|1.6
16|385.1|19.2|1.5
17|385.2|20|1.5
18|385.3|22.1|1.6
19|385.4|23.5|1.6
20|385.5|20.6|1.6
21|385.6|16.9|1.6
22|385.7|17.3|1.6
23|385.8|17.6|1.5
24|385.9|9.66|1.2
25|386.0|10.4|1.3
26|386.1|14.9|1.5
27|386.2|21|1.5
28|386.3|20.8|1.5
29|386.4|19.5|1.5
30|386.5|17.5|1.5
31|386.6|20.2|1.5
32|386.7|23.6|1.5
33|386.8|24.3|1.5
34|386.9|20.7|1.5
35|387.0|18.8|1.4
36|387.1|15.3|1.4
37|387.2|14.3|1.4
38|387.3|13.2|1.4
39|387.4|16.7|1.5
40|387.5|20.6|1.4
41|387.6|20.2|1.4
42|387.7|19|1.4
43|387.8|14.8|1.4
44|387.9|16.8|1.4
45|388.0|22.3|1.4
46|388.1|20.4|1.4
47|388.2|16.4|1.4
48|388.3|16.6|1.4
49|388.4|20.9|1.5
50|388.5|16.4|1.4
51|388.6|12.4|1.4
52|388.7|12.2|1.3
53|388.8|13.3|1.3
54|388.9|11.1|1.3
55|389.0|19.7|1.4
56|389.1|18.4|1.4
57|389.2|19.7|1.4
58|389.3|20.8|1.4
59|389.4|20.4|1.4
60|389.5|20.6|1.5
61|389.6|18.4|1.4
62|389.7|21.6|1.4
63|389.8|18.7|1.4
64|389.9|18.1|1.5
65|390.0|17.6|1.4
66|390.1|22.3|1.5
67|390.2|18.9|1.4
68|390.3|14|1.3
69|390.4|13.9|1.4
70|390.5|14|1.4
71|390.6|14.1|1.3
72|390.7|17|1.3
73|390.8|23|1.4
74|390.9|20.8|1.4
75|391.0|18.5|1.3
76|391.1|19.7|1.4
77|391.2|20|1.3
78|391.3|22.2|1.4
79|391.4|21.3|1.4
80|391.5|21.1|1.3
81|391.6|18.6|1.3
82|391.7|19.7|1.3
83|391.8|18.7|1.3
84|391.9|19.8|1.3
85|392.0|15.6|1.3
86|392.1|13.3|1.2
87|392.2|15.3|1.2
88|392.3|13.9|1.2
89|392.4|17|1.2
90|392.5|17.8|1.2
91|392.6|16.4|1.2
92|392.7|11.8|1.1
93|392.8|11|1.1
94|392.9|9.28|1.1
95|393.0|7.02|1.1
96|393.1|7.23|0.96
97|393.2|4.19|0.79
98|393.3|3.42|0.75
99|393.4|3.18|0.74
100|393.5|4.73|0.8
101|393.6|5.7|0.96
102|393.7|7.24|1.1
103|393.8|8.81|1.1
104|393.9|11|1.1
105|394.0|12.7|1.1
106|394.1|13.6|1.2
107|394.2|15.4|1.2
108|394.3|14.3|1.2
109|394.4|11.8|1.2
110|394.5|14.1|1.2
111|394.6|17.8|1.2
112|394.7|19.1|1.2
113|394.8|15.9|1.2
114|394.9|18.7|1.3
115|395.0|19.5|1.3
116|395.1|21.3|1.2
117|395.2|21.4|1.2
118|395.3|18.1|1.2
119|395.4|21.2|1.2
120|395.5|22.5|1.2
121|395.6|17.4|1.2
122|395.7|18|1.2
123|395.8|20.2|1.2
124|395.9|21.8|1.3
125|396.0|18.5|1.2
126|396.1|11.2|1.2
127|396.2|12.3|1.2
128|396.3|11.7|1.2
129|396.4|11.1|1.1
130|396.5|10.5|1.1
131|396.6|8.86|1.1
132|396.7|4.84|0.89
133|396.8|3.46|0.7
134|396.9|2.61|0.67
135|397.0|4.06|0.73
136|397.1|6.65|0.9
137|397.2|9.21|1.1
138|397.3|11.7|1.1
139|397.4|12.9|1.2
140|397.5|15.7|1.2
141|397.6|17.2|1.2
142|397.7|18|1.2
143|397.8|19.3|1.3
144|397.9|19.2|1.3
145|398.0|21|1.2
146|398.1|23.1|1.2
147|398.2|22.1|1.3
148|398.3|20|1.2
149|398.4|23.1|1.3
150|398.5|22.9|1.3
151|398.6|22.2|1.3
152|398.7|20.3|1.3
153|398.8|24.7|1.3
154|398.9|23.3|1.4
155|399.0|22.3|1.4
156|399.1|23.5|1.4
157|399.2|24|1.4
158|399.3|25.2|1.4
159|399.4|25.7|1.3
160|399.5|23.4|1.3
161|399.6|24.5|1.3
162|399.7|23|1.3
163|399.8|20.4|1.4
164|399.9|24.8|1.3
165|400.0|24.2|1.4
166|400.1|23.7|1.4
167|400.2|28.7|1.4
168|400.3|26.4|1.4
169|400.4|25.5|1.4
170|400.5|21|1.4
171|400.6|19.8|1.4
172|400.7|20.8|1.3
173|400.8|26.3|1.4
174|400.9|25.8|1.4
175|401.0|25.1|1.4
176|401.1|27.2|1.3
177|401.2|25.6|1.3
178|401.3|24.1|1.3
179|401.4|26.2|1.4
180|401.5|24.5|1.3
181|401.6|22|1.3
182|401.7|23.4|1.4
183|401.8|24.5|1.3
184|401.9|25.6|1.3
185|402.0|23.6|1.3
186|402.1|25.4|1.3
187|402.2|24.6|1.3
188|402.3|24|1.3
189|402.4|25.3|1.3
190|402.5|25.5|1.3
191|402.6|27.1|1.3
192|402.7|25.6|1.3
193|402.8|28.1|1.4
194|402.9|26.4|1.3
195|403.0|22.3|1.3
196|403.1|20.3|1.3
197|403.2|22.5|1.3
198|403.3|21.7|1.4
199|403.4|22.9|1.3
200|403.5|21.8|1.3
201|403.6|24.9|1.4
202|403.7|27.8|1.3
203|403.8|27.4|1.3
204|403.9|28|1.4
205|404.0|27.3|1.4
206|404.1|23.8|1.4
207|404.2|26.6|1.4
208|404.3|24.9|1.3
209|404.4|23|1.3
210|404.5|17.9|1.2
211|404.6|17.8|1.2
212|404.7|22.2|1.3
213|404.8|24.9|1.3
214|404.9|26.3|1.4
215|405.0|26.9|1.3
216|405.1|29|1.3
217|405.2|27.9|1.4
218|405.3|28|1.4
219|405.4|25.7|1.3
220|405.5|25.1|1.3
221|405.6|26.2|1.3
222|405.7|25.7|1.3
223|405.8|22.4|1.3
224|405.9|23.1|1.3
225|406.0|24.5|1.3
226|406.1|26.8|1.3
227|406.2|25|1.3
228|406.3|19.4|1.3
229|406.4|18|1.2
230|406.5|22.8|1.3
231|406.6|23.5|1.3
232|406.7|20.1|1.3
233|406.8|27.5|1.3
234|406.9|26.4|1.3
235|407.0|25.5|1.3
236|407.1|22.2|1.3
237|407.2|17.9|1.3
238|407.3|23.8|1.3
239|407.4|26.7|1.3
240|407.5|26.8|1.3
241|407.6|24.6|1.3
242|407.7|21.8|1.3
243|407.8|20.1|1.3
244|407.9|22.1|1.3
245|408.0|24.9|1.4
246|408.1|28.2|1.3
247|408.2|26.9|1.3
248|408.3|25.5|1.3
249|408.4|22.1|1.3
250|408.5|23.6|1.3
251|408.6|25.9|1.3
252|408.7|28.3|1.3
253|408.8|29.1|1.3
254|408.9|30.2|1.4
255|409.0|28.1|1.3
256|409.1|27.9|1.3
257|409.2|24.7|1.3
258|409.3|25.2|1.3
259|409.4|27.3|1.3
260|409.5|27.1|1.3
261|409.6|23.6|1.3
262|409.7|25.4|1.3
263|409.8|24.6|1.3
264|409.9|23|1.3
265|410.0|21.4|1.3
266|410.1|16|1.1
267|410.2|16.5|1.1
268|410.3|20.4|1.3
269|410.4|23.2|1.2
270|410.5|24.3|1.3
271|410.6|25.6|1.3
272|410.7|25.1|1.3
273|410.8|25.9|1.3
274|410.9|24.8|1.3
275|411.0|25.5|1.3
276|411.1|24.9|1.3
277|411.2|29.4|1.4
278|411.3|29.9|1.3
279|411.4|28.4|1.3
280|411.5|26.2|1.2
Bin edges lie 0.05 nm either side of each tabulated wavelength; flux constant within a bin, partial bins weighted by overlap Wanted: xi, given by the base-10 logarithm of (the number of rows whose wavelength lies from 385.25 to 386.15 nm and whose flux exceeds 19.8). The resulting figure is 0.48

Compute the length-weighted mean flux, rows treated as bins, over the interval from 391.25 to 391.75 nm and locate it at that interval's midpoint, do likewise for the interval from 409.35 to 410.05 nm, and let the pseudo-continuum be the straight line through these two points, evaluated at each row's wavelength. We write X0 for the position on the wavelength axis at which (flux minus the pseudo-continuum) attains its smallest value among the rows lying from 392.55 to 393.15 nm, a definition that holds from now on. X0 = 393.0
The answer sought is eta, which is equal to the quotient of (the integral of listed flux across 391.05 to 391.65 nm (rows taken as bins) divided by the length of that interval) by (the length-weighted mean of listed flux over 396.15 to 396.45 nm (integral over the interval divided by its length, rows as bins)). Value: 1.8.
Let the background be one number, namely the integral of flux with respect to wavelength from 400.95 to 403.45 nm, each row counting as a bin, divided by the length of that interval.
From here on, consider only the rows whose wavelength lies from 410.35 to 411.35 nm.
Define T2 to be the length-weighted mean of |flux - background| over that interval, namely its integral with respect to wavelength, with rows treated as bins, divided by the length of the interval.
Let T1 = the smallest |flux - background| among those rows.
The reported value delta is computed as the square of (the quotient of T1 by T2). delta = 0.02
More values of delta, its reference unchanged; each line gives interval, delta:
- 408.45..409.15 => 0.08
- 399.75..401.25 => 0.01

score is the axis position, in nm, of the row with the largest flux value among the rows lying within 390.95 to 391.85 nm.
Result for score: 391.3 nm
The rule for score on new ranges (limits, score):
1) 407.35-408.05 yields 407.5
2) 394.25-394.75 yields 394.7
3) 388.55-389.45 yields 389.3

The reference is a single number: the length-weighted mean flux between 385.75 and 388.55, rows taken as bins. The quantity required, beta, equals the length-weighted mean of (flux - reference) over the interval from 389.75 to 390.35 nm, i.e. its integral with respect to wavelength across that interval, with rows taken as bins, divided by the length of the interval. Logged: 0.3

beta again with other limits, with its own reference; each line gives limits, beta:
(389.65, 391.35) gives 0.5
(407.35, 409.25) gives 7.7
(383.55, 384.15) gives -7.1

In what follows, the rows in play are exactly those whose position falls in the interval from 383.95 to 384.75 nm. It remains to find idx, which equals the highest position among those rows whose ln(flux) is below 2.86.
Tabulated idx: 384.1 nm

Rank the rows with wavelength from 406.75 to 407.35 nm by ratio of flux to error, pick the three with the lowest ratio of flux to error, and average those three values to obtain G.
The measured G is 16.4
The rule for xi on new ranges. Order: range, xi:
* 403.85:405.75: 1.23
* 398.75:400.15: 1.15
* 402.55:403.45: 0.95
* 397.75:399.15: 1.08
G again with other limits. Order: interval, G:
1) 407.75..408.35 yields 16.7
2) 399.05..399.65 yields 17.3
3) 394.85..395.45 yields 14.8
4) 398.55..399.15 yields 16.1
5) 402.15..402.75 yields 18.9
